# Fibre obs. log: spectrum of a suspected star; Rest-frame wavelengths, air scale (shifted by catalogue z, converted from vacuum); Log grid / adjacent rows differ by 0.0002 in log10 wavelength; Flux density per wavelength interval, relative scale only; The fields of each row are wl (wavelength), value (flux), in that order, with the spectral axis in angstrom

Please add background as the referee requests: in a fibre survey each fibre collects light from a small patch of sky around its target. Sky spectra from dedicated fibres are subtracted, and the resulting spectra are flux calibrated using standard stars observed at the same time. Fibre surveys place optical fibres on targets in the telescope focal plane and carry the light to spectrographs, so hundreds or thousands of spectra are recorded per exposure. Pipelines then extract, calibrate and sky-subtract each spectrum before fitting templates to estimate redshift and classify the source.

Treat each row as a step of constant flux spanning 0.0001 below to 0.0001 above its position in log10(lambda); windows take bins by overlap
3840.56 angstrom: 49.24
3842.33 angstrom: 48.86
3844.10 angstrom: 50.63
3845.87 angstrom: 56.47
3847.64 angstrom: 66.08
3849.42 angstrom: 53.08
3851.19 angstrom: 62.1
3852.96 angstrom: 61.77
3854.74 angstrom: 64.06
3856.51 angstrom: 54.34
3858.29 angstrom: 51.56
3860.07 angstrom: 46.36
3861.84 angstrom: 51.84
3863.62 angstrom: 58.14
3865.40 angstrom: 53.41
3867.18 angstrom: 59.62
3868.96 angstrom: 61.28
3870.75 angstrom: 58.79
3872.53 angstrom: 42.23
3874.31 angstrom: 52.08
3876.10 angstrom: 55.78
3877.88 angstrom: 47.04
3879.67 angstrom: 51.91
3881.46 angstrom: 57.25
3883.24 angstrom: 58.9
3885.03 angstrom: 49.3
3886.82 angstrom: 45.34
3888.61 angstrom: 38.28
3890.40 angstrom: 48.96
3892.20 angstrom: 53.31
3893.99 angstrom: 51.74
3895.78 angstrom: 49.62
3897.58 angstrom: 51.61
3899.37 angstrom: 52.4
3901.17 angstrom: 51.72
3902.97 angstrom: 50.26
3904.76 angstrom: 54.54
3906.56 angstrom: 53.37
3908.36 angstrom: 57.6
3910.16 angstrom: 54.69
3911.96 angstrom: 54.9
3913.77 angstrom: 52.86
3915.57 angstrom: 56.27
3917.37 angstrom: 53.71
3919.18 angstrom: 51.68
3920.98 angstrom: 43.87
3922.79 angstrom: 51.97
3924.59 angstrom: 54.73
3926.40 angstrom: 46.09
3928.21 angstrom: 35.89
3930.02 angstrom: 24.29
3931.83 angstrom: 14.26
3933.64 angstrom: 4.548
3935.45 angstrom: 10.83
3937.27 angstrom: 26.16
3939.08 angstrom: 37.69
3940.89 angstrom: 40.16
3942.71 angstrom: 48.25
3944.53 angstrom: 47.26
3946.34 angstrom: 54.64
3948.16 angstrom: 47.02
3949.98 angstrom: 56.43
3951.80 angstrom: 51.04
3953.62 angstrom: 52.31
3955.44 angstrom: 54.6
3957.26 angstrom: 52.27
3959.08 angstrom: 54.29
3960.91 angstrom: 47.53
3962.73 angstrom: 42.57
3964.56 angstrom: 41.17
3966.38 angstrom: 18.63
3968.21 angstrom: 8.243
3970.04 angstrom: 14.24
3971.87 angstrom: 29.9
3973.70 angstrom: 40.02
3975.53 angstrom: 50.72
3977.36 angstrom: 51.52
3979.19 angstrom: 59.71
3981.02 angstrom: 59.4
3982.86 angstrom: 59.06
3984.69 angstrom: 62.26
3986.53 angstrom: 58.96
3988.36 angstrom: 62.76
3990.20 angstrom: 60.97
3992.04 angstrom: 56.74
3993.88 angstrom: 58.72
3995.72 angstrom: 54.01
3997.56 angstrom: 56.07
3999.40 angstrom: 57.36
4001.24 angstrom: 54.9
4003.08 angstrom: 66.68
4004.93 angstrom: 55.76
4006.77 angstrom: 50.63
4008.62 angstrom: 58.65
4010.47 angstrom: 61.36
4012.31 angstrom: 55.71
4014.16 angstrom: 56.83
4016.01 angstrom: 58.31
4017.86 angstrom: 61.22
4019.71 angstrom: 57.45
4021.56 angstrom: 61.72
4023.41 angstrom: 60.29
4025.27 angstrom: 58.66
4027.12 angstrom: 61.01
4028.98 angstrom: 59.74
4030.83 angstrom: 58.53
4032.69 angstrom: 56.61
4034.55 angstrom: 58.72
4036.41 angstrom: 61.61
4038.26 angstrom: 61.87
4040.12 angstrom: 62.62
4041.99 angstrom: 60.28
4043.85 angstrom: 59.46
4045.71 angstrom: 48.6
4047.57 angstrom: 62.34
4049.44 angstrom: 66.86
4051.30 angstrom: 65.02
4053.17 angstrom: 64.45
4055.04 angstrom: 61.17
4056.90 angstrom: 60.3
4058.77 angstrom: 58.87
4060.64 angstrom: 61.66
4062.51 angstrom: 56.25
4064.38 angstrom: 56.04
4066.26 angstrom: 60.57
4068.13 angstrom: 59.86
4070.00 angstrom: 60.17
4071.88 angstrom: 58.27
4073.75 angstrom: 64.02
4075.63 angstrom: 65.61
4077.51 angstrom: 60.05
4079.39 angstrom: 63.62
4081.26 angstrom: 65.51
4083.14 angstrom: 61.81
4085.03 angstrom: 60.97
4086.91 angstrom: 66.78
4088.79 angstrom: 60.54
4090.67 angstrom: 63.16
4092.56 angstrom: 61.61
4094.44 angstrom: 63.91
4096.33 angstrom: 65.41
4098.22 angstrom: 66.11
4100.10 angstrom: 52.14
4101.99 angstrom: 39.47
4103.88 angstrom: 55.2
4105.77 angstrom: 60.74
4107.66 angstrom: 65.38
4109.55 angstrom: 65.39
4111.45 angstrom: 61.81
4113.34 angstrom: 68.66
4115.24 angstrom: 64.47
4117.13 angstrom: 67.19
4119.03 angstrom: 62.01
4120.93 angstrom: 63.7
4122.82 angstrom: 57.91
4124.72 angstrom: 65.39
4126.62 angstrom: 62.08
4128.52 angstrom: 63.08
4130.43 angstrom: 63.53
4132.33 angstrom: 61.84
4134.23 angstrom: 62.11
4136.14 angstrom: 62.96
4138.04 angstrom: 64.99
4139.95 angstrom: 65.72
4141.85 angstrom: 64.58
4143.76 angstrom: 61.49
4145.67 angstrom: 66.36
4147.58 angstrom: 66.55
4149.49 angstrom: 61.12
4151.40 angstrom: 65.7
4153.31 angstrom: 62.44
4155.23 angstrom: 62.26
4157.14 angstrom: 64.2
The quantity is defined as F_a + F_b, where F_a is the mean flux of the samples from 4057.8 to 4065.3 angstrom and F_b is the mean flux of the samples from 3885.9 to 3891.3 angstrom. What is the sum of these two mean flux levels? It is 102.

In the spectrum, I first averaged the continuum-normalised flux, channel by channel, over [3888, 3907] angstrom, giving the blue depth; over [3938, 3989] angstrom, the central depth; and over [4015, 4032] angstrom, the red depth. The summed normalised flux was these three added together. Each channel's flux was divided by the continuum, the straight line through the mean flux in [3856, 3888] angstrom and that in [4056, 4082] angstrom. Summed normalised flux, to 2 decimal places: 2.77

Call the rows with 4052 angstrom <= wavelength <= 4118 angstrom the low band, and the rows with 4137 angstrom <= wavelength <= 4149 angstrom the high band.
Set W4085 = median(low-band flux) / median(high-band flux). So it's 0.94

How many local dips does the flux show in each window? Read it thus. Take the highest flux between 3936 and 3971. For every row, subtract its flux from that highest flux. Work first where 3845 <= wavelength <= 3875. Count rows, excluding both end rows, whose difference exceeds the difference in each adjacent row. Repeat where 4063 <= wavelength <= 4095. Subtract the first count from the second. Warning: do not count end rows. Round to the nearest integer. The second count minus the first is 1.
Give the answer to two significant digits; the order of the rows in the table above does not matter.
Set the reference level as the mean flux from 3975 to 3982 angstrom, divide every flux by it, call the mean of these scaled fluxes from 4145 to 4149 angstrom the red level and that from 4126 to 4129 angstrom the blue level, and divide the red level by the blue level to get 1.1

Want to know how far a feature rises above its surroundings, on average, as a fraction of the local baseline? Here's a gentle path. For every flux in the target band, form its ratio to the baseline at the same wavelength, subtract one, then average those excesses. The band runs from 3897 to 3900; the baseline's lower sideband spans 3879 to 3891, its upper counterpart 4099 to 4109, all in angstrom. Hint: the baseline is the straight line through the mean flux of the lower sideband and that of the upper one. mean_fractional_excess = 0.03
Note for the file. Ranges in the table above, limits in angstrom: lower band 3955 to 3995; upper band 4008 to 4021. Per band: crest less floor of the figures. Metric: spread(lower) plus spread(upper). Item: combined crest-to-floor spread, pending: 60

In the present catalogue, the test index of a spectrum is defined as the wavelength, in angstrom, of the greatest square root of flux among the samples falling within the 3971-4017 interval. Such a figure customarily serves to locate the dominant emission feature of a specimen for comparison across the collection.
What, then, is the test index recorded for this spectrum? 4003.08 angstrom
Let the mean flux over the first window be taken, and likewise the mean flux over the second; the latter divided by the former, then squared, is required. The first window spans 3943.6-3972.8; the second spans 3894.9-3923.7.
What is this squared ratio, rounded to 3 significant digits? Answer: 1.57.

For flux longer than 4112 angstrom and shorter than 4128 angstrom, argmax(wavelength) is 4113.34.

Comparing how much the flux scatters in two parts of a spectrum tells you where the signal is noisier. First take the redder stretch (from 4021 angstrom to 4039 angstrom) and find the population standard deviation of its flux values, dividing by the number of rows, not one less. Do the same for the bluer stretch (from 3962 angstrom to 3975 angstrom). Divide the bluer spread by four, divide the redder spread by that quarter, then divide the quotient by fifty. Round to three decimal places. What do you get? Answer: 0.010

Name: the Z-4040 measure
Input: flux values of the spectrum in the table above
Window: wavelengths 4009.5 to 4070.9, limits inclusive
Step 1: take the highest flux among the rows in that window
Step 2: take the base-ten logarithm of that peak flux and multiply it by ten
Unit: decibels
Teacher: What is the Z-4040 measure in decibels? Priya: 18.25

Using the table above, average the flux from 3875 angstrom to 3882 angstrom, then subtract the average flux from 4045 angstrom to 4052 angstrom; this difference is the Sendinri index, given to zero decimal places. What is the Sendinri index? -8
